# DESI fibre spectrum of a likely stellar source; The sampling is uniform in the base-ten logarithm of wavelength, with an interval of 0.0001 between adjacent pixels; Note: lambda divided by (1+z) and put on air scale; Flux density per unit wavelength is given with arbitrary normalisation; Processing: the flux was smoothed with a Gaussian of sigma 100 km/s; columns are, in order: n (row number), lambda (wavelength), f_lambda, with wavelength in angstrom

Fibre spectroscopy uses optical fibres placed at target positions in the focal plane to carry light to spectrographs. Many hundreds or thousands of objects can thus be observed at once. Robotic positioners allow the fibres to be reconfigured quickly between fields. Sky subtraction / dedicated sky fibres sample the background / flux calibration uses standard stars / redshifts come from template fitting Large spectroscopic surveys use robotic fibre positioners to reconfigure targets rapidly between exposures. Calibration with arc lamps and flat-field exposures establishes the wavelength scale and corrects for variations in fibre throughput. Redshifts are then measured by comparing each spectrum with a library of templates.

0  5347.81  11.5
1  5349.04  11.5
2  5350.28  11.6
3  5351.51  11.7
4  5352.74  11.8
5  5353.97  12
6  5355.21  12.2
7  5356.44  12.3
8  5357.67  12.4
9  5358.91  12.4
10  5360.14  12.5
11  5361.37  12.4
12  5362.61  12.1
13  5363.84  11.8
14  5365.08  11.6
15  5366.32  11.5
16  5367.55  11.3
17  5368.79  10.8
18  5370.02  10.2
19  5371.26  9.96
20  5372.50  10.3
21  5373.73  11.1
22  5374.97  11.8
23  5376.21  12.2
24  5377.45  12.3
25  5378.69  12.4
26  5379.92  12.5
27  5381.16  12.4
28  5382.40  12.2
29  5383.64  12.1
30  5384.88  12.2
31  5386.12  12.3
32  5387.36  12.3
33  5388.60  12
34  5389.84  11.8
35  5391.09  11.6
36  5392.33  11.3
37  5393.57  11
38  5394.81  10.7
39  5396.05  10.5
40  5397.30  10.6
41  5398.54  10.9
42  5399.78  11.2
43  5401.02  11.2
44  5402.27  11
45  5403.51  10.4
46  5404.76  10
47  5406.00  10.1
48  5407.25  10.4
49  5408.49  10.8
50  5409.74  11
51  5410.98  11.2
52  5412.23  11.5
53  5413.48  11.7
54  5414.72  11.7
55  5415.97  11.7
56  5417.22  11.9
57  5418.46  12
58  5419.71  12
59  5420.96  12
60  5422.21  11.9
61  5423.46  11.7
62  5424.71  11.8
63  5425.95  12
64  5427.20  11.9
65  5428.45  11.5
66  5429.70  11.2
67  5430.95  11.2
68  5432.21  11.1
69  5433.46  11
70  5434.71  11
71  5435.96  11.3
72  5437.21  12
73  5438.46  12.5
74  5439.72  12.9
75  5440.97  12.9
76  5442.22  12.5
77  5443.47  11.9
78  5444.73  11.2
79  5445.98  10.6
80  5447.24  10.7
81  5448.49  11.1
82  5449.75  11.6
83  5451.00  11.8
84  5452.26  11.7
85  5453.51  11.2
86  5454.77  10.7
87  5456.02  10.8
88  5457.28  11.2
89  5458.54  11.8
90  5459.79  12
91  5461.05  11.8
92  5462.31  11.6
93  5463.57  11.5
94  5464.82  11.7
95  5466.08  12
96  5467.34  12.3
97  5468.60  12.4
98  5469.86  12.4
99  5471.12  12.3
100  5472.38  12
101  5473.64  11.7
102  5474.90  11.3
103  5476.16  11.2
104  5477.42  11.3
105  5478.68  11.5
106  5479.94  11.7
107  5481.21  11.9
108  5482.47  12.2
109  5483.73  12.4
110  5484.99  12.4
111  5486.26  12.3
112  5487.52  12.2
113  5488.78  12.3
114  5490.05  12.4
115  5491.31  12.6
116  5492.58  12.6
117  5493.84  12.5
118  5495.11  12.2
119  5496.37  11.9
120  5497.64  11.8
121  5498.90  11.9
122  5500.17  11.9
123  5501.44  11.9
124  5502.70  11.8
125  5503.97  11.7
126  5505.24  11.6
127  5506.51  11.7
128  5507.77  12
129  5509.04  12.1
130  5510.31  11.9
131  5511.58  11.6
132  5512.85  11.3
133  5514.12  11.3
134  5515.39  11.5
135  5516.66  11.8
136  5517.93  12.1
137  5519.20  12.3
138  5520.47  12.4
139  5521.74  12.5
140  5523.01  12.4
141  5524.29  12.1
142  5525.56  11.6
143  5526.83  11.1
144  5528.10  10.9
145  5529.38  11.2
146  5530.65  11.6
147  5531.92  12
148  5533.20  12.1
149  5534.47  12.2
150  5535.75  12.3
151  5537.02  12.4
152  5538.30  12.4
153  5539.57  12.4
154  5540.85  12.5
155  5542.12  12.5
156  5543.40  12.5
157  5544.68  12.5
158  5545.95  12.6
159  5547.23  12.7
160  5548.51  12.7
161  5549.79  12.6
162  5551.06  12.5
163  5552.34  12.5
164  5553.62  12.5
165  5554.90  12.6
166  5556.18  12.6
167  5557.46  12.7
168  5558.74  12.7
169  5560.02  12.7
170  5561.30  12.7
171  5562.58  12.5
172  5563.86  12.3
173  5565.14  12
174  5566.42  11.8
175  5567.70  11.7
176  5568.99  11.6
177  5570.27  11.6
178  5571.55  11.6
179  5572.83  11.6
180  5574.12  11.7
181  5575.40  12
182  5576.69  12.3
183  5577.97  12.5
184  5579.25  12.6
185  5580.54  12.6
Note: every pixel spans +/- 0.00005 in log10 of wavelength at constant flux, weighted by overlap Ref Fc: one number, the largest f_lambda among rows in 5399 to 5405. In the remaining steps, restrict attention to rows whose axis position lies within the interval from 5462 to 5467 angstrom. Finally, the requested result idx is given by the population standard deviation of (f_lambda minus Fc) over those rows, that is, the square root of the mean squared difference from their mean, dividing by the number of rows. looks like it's 0.19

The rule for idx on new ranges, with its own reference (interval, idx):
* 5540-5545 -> 0.00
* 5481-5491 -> 0.16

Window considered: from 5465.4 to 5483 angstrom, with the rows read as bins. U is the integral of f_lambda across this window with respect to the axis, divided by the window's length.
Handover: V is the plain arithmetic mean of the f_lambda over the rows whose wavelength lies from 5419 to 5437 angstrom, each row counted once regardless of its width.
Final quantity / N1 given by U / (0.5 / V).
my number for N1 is 274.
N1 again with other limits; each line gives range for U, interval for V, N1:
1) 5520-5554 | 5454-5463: 279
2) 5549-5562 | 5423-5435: 289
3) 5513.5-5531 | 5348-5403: 274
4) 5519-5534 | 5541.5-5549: 298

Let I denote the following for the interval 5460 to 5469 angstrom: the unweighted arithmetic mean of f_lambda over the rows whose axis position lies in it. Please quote 11.90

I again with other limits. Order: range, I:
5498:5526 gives 11.88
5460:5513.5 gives 11.95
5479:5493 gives 12.27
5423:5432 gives 11.61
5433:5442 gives 11.94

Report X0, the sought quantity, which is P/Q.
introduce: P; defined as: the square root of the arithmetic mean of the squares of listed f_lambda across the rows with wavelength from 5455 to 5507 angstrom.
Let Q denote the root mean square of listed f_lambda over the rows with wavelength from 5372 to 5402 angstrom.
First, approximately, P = 11.9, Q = 11.6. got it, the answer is 1.025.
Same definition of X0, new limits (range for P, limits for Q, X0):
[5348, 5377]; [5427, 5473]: 0.998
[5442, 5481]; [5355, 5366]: 0.952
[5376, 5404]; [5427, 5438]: 1.024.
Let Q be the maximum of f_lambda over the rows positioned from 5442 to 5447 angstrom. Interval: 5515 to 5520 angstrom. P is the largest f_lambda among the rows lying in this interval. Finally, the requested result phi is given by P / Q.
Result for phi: 0.98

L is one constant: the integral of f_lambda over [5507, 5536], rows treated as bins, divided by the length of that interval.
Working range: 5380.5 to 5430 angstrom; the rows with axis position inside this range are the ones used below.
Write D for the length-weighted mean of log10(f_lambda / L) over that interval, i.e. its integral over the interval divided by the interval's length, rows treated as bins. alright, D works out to -0.015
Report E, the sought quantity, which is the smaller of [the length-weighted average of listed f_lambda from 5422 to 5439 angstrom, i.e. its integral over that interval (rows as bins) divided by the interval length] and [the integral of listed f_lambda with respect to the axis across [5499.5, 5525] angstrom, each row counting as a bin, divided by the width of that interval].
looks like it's 11.6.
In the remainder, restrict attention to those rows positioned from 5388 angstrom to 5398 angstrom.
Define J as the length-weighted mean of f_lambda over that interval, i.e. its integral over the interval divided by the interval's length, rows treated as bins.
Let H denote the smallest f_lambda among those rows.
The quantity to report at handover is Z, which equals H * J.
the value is 117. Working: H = 10.5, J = 11.2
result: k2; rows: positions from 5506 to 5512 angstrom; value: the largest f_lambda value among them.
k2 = 12.1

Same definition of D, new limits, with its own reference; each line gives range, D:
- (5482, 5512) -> 0.009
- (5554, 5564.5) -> 0.027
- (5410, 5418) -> -0.009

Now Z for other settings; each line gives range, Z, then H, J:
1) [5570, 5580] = 139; 11.6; 12.0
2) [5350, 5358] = 139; 11.6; 12.0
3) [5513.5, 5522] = 135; 11.3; 12.0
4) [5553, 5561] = 158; 12.5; 12.6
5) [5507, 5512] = 138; 11.6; 11.9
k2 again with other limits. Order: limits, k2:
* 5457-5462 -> 12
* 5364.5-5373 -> 11.6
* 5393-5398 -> 11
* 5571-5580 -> 12.6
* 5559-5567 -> 12.7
